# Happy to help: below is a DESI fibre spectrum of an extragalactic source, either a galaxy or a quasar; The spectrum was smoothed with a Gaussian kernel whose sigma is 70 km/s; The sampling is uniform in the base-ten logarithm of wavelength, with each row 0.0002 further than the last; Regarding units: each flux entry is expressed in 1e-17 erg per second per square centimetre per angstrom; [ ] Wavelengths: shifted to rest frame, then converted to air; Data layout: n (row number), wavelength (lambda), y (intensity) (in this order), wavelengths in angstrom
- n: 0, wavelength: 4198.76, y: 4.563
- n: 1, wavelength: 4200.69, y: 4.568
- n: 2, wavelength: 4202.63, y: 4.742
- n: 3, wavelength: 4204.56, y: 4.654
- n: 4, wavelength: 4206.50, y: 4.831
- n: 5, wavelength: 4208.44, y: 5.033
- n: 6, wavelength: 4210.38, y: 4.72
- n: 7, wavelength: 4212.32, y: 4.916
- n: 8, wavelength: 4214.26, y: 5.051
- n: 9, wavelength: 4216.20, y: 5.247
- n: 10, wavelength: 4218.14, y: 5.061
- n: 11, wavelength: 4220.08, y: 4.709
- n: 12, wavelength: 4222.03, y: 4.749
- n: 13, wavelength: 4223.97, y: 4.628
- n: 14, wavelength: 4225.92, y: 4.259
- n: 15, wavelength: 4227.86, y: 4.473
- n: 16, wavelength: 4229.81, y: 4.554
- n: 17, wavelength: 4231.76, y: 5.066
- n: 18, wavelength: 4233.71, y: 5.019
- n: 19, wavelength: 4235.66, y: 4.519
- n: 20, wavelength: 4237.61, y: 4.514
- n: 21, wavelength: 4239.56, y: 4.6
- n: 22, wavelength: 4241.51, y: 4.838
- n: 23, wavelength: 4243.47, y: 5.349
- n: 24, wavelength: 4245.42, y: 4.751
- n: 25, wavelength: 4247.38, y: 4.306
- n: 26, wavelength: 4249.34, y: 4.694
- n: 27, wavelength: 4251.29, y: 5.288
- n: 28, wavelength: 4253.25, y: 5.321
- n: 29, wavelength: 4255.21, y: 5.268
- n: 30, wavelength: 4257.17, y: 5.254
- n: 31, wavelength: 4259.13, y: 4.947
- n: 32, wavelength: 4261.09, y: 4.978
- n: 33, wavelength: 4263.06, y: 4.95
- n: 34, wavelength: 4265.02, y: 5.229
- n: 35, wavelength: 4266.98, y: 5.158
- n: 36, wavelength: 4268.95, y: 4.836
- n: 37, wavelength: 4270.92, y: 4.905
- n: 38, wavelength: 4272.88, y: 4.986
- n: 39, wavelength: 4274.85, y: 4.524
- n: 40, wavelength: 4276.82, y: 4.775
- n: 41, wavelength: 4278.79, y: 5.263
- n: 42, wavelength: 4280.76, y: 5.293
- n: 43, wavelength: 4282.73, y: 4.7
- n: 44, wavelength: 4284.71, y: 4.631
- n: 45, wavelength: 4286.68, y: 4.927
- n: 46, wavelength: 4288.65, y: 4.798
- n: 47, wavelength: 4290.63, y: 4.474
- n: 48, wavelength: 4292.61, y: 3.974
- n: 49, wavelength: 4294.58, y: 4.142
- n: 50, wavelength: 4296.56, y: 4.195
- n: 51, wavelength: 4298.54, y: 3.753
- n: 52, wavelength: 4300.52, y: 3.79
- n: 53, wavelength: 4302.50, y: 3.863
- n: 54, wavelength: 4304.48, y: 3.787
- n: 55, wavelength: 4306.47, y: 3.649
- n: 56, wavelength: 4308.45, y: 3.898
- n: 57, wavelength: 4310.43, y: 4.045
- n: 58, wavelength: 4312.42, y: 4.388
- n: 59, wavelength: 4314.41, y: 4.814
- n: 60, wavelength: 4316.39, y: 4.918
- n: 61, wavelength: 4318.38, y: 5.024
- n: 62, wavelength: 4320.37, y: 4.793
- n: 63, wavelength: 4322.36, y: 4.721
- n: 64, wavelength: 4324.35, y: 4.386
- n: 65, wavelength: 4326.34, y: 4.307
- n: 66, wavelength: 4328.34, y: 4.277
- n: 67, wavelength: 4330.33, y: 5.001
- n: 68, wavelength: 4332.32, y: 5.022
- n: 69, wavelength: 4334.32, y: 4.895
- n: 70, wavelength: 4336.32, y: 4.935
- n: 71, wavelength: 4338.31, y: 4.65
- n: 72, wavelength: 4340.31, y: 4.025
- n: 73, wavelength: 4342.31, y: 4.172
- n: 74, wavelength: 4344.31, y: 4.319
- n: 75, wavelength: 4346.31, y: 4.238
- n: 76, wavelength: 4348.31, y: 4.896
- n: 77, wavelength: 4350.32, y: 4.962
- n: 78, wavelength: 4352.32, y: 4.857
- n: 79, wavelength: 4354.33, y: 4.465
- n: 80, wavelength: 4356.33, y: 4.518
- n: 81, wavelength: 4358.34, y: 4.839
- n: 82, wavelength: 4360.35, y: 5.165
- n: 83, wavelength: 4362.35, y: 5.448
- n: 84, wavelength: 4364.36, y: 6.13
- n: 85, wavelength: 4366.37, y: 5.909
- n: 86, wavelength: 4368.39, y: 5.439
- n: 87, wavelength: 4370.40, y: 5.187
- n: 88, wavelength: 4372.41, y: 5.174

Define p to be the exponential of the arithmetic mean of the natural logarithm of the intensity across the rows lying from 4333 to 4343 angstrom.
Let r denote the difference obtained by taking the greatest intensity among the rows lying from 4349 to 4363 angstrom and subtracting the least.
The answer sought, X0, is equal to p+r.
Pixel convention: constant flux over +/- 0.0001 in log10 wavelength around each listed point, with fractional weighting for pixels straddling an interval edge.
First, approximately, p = 4.52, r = 1.0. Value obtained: 5.5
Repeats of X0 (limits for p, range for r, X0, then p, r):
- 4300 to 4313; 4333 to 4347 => 4.8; 3.91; 0.9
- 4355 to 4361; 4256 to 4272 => 5.3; 4.83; 0.4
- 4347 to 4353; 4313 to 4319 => 5.1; 4.90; 0.2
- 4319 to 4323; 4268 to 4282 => 5.5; 4.76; 0.8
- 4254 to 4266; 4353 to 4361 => 5.8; 5.10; 0.7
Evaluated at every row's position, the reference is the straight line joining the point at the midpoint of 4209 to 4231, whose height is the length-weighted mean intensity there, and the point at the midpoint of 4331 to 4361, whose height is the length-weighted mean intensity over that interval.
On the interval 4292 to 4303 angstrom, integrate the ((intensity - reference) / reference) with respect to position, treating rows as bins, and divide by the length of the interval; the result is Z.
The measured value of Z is -0.159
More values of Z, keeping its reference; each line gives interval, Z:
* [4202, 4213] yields 0.008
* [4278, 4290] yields 0.043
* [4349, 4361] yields 0.030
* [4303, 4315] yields -0.134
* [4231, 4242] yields -0.001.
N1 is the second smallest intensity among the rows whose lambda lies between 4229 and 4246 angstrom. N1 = 4.519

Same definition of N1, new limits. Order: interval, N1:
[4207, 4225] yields 4.709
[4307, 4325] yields 4.045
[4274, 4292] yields 4.524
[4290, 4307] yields 3.753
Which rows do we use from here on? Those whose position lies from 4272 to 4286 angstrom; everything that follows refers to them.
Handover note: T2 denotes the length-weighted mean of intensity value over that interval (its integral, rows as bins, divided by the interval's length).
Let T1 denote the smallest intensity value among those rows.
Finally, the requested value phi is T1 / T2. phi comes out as 0.93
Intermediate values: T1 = 4.524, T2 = 4.88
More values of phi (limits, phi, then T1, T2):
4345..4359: 0.91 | 4.238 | 4.67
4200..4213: 0.96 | 4.568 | 4.78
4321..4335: 0.92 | 4.277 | 4.66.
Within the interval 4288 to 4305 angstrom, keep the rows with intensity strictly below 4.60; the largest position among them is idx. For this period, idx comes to 4304.48 angstrom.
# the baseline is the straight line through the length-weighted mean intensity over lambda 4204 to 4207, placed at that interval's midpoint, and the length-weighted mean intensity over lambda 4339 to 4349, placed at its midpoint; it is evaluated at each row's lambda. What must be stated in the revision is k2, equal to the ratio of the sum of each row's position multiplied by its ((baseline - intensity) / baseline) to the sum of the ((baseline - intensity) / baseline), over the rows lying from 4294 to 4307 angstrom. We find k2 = 4301.5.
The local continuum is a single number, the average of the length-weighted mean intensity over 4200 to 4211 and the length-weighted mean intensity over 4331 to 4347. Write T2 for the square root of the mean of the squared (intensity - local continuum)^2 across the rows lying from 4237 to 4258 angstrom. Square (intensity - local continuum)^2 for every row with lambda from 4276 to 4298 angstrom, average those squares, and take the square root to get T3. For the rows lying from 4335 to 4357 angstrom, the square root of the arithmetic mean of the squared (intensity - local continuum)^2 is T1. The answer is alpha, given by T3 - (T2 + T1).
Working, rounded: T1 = 0.16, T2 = 0.28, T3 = 0.24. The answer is -0.2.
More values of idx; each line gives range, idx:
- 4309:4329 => 4328.34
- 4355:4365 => 4356.33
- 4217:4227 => 4225.92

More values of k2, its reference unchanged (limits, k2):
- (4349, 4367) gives 4361.1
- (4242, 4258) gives 4252.1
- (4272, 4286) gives 4278.8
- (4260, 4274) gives 4266.8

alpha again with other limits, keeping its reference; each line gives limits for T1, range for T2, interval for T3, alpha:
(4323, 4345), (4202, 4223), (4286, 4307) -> 0.3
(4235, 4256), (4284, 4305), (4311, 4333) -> -0.6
